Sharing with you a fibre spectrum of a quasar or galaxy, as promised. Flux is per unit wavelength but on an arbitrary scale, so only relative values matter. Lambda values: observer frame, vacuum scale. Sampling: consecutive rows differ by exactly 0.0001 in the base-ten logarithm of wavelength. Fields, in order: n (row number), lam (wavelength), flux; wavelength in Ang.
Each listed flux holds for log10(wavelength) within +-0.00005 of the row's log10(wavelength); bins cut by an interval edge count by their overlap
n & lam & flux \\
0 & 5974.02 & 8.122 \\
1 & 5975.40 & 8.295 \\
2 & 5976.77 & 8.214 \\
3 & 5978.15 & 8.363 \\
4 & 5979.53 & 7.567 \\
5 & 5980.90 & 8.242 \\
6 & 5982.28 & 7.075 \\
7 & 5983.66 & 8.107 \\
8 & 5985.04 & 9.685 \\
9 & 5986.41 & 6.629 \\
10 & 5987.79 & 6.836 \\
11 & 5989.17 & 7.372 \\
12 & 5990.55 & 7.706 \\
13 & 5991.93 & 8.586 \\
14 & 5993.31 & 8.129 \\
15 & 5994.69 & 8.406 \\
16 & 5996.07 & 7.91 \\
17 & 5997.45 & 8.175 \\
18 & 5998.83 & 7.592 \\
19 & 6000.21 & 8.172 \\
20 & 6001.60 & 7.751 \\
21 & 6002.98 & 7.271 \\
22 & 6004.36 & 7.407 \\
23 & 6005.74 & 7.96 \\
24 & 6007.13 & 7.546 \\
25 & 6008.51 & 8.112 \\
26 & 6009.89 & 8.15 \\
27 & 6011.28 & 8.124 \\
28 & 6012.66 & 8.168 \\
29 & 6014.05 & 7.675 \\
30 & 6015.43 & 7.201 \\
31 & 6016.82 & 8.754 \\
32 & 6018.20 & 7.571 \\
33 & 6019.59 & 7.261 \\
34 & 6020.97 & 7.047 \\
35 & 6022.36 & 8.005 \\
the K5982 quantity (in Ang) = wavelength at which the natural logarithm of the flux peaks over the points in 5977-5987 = 5985.04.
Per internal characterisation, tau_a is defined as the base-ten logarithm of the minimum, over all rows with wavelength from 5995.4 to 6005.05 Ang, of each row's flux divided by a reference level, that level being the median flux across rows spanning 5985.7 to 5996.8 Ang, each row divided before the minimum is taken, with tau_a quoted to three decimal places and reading -0.031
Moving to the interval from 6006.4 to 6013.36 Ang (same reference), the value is -0.015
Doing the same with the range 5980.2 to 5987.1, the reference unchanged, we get -0.071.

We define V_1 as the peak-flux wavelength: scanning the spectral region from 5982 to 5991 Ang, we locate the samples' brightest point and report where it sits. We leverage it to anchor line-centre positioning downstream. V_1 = 5985.04 Ang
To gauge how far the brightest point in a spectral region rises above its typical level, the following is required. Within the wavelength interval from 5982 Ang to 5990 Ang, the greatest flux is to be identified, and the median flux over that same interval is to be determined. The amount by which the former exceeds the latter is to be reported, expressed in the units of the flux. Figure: 2.5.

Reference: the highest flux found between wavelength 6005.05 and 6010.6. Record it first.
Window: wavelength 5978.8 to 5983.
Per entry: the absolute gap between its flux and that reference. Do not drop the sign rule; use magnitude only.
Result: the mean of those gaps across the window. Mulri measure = 0.6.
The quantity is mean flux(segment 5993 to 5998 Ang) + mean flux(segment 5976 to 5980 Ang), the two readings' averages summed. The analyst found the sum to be 16.2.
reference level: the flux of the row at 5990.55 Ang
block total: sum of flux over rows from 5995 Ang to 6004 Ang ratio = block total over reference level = 6.1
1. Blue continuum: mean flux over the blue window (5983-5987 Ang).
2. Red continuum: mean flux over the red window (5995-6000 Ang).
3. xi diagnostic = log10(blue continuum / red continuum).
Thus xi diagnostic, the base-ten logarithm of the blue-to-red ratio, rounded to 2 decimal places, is 0.01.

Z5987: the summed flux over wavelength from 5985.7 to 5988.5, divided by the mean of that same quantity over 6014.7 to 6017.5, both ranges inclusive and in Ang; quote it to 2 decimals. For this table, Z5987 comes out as 1.69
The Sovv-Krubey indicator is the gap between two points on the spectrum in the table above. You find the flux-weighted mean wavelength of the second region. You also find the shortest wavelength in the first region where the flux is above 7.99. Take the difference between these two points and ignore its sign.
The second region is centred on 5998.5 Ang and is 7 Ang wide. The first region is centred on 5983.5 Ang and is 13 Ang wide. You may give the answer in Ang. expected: 20.7 Ang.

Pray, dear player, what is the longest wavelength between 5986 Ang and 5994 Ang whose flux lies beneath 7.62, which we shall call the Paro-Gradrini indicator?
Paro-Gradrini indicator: 5989.17 Ang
